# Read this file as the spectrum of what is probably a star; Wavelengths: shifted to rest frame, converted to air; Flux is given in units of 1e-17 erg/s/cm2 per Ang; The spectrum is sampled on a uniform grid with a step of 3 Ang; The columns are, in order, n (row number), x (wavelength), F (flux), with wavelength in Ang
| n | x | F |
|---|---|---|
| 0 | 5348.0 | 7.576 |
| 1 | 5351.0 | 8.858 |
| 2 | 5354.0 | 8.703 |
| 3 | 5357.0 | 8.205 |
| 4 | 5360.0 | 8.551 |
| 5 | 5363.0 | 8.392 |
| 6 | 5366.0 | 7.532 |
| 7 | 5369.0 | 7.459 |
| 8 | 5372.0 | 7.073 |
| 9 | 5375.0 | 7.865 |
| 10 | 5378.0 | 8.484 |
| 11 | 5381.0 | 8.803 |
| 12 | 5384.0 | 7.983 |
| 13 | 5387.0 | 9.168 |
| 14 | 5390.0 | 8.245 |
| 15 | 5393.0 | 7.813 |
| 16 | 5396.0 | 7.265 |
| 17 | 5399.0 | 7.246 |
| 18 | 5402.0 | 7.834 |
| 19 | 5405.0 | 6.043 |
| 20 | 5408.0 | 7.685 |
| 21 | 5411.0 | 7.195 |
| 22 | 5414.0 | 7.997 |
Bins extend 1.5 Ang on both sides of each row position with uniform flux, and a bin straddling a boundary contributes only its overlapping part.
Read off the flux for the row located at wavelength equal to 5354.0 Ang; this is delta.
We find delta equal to 8.703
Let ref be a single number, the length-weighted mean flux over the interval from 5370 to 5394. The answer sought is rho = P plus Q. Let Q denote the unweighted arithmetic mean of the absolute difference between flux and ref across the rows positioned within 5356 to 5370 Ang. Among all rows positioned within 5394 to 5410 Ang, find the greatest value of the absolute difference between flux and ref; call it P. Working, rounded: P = 2.13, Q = 0.4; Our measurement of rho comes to 2.5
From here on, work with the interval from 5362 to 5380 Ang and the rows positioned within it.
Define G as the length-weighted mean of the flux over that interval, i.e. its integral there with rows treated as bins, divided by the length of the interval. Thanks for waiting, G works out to 7.81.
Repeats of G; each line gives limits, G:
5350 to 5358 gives 8.60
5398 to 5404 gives 7.44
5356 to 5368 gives 8.14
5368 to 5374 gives 7.30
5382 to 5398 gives 8.09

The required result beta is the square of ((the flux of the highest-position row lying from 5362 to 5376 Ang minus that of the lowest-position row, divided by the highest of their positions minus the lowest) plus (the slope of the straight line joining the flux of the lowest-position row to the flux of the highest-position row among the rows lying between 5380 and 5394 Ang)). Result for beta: 0.016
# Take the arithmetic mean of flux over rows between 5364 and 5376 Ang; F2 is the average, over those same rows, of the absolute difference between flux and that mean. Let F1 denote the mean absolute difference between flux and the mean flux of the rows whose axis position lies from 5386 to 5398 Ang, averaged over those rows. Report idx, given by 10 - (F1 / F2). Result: 7.30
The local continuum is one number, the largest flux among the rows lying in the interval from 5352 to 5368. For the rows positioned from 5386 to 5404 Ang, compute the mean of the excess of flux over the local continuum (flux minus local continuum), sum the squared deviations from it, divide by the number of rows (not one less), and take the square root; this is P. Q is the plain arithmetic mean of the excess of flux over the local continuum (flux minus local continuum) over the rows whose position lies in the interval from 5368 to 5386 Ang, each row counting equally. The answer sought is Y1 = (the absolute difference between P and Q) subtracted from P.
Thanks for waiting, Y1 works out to -0.76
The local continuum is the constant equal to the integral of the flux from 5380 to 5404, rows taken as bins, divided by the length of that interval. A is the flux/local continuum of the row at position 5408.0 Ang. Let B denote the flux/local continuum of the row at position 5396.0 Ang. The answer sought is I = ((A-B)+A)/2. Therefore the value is 0.507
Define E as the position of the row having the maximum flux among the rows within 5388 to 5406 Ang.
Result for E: 5390.0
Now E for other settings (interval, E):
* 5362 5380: 5378.0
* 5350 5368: 5351.0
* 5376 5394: 5387.0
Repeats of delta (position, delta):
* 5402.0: 7.834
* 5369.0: 7.459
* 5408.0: 7.685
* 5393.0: 7.813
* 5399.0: 7.246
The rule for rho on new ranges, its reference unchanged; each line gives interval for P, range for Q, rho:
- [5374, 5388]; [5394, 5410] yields 2.0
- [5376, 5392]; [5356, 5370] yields 1.4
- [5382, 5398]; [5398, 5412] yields 2.0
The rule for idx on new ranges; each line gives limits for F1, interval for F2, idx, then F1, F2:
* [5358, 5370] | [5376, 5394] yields 8.79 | 0.488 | 0.402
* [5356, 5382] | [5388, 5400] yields 8.72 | 0.496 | 0.387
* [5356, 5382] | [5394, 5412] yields 8.74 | 0.496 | 0.395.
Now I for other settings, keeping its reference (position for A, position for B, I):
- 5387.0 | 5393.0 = 0.659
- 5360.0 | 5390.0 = 0.554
